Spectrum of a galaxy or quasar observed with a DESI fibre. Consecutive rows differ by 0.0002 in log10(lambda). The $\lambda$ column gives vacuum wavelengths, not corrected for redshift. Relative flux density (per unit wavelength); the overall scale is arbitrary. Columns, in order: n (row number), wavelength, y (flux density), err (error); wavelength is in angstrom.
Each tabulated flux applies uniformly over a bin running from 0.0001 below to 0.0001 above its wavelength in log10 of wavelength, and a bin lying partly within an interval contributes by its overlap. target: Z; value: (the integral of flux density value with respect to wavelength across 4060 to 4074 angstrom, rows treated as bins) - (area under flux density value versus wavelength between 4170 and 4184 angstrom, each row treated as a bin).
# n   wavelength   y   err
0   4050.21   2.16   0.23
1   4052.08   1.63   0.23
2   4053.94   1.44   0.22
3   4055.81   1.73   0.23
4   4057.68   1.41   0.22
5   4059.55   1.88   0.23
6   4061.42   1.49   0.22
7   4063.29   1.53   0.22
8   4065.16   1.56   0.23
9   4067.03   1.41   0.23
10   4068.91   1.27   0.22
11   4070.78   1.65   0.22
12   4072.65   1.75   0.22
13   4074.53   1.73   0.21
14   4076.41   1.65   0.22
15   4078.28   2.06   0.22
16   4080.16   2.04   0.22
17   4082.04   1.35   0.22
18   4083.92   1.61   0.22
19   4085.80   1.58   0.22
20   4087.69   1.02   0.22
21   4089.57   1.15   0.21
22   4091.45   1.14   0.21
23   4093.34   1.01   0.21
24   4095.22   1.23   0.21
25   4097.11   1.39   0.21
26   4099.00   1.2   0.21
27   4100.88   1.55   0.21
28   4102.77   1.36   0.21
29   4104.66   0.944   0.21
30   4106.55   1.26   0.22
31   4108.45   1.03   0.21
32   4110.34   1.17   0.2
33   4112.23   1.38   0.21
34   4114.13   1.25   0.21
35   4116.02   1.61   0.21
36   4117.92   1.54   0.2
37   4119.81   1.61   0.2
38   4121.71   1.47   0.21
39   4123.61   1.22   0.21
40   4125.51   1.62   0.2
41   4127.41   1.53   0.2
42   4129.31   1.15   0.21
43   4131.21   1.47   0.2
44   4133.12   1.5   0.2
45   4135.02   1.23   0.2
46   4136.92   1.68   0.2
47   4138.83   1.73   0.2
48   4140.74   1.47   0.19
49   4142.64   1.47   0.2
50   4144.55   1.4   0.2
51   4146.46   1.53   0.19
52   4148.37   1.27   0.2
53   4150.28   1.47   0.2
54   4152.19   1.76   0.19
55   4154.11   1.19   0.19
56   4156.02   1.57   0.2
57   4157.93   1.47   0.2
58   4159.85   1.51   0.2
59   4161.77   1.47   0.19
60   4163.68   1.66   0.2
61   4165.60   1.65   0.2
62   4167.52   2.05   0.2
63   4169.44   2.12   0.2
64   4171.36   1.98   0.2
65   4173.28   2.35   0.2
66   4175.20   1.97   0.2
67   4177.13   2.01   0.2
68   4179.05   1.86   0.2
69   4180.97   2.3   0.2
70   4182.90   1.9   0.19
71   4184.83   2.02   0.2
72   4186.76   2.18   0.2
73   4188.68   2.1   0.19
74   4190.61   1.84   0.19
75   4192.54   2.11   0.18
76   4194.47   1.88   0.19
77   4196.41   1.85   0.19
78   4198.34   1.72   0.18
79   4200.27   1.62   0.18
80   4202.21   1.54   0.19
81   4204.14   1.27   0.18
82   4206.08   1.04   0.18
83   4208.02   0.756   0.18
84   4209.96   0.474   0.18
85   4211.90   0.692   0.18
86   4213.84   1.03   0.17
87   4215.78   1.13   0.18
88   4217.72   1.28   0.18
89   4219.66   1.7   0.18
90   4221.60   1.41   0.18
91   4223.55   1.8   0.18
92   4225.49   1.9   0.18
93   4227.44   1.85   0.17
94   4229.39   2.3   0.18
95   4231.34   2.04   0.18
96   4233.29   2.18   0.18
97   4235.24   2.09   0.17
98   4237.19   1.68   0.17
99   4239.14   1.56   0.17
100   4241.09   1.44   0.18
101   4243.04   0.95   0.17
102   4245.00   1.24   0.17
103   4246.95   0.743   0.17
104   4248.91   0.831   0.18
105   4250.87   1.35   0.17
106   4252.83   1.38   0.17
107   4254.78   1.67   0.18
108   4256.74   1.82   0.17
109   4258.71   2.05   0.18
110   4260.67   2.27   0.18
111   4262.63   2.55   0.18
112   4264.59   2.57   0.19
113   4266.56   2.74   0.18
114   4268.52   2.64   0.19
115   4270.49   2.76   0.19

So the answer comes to -7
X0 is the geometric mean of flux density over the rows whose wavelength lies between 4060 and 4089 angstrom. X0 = 1.56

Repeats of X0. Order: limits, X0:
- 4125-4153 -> 1.48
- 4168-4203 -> 1.95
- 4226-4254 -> 1.46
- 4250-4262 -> 1.73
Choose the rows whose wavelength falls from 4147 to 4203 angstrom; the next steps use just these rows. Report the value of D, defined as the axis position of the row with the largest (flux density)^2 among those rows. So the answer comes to 4173.28 angstrom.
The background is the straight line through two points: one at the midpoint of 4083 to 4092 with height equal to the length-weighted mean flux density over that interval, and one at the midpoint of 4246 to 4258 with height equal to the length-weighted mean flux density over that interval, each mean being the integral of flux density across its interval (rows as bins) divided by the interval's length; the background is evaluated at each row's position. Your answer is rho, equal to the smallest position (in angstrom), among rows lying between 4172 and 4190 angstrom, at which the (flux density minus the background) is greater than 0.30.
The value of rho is 4173.28 angstrom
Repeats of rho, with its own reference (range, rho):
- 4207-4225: 4219.66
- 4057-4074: 4059.55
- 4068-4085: 4070.78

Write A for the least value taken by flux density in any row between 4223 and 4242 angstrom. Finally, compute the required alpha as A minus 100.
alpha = -98.6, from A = 1.44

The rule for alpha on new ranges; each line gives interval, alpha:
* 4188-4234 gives -99.5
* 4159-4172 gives -98.5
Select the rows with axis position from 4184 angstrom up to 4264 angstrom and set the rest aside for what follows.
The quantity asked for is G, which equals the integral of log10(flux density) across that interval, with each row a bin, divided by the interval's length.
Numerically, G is 0.176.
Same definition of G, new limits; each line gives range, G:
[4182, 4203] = 0.274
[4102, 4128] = 0.126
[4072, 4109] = 0.136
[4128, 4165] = 0.166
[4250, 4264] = 0.266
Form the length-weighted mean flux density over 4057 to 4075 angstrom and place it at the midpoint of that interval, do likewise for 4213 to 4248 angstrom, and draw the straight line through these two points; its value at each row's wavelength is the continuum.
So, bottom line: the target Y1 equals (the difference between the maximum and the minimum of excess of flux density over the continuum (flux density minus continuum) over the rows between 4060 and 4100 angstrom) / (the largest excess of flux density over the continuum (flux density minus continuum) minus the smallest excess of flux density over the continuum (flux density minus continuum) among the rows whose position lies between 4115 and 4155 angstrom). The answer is 1.73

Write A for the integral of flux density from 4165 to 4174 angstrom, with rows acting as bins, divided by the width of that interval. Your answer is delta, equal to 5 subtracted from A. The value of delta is -2.96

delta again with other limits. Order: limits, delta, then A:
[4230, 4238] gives -2.98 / 2.0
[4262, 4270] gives -2.36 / 2.6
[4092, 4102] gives -3.73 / 1.3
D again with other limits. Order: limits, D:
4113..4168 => 4167.52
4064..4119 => 4078.28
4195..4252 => 4229.39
